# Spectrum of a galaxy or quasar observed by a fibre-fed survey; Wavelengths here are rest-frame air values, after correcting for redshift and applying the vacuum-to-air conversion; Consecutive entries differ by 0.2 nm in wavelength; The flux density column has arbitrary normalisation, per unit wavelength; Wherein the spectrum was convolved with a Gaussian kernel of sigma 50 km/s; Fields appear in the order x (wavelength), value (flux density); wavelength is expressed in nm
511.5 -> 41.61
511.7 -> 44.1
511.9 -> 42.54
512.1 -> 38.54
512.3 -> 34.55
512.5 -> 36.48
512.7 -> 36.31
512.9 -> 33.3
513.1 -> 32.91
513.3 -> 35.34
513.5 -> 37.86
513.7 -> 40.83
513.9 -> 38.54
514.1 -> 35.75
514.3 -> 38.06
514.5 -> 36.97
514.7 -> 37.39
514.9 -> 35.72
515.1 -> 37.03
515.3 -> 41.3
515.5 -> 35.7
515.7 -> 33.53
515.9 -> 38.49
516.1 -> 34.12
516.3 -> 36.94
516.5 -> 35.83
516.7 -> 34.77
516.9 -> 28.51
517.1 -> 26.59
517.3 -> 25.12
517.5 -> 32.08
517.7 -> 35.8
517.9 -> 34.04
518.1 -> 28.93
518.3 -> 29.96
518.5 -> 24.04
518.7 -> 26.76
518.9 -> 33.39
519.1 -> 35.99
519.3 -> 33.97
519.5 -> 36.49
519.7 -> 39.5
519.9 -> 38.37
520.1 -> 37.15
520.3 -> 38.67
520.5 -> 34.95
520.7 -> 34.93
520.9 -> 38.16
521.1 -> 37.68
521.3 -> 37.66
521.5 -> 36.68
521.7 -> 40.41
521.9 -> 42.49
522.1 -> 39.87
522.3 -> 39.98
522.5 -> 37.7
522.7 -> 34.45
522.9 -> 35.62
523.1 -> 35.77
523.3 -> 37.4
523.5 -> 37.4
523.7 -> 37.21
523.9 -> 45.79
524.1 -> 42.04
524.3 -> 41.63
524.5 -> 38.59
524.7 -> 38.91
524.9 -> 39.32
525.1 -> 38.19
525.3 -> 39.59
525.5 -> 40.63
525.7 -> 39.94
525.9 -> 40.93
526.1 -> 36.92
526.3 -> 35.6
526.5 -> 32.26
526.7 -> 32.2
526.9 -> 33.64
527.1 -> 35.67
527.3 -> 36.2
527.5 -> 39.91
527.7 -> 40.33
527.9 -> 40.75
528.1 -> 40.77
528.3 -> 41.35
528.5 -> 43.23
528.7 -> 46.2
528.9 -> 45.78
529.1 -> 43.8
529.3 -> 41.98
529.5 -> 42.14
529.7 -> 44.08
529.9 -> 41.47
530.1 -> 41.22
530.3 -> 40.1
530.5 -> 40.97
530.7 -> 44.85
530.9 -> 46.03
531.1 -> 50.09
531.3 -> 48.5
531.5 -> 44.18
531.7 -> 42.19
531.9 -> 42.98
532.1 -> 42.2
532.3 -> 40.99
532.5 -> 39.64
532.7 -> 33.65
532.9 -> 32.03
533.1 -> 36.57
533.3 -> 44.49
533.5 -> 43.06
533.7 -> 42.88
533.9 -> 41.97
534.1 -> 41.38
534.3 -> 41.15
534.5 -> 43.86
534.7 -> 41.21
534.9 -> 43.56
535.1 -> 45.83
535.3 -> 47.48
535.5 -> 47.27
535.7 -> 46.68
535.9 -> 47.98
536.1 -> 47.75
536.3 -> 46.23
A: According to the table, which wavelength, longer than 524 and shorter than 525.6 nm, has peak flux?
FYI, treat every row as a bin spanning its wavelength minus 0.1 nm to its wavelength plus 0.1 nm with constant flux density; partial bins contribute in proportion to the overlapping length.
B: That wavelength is 524.1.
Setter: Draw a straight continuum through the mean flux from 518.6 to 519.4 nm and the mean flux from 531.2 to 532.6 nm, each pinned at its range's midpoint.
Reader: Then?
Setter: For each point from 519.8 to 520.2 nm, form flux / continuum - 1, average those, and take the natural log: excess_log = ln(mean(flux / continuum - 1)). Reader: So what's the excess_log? -2.02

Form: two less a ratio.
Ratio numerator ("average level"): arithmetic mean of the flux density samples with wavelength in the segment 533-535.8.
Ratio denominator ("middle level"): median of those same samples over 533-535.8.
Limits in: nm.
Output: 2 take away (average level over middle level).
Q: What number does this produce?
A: 1.00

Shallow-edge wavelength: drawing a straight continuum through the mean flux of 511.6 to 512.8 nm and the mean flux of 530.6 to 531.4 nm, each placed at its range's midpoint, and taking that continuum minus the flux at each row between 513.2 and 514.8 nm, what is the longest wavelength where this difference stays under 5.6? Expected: 514.7 nm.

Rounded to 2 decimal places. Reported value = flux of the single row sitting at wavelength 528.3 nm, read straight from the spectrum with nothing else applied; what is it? 41.35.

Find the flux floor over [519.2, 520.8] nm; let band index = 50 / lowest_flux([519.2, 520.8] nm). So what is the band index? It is 1.47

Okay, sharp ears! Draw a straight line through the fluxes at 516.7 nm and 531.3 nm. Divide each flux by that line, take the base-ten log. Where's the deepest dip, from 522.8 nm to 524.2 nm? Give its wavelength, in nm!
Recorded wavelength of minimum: 523.1 nm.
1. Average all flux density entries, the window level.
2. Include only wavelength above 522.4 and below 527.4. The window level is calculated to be 38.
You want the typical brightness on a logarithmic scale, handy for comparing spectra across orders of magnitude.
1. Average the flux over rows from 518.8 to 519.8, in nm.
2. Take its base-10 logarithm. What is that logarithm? 1.55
